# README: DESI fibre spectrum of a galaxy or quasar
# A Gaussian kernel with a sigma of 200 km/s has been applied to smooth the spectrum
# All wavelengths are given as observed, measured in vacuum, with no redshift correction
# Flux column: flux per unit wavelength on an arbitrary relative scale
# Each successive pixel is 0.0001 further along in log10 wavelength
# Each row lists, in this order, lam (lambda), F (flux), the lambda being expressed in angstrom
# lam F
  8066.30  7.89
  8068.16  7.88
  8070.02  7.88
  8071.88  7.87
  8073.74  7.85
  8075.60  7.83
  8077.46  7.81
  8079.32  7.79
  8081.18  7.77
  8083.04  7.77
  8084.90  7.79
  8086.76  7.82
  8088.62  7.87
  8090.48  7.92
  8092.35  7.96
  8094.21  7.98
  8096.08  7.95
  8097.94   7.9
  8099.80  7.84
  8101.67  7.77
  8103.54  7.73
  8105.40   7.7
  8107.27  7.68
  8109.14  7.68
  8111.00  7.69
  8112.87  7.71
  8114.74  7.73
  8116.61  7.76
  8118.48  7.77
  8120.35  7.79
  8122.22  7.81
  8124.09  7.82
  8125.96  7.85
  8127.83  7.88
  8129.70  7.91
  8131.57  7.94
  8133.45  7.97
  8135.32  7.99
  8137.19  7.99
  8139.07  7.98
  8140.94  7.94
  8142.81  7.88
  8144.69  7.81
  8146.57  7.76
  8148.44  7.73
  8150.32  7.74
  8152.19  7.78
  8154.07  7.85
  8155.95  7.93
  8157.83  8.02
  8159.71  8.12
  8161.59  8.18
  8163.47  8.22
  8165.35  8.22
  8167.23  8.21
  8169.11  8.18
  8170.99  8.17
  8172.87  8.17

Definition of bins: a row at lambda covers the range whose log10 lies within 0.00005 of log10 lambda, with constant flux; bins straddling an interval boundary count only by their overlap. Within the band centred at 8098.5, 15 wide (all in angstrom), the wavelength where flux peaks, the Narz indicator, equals 8094.21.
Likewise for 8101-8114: 8101.67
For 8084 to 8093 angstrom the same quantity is 8092.35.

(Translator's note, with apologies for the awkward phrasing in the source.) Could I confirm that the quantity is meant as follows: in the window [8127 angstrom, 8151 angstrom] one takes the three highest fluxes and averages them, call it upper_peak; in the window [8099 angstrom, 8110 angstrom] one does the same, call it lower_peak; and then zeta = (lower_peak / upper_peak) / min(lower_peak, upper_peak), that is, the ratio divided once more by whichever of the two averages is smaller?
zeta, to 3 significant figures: 0.125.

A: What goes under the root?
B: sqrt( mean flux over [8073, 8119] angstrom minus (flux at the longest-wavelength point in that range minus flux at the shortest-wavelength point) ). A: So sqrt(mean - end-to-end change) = 2.808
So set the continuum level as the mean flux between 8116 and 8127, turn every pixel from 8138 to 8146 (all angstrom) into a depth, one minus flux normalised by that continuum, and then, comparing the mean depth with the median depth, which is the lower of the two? -0.014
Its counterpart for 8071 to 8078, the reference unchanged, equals -0.005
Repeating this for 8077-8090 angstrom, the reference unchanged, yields 0.000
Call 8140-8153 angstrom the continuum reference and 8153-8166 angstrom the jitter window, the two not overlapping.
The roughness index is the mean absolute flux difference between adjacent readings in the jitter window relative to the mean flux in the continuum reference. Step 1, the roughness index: 0.0079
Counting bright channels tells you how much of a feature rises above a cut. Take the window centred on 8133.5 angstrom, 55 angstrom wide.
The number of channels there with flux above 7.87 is 12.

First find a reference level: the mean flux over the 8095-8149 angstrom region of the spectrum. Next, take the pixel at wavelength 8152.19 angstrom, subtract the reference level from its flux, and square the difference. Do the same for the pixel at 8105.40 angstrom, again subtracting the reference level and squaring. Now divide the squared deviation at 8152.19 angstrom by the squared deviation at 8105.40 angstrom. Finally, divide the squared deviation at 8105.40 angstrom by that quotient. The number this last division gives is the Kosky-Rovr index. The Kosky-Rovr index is 0.12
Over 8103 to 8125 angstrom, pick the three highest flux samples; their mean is 7.81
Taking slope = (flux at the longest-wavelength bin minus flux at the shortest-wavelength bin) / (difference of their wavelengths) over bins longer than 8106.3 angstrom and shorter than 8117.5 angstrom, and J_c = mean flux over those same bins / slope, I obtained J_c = 900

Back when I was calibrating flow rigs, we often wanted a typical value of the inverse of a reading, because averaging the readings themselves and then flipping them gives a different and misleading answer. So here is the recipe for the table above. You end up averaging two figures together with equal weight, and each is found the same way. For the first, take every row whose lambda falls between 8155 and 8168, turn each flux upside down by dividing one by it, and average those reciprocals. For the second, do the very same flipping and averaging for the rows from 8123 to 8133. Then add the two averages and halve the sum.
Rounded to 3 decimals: 0.125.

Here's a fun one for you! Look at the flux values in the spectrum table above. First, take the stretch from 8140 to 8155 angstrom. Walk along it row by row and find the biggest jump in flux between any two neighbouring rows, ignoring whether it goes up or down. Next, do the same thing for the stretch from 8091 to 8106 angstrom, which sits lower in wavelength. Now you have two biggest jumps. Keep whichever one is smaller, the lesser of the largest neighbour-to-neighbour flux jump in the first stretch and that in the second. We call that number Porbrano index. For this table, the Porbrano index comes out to 0.070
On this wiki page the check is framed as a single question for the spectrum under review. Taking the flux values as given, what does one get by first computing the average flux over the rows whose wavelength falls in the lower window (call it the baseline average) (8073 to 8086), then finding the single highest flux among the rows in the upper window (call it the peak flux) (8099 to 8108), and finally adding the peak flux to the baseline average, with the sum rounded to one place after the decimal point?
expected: 15.6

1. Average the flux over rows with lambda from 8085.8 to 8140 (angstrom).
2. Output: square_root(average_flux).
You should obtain 2.800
